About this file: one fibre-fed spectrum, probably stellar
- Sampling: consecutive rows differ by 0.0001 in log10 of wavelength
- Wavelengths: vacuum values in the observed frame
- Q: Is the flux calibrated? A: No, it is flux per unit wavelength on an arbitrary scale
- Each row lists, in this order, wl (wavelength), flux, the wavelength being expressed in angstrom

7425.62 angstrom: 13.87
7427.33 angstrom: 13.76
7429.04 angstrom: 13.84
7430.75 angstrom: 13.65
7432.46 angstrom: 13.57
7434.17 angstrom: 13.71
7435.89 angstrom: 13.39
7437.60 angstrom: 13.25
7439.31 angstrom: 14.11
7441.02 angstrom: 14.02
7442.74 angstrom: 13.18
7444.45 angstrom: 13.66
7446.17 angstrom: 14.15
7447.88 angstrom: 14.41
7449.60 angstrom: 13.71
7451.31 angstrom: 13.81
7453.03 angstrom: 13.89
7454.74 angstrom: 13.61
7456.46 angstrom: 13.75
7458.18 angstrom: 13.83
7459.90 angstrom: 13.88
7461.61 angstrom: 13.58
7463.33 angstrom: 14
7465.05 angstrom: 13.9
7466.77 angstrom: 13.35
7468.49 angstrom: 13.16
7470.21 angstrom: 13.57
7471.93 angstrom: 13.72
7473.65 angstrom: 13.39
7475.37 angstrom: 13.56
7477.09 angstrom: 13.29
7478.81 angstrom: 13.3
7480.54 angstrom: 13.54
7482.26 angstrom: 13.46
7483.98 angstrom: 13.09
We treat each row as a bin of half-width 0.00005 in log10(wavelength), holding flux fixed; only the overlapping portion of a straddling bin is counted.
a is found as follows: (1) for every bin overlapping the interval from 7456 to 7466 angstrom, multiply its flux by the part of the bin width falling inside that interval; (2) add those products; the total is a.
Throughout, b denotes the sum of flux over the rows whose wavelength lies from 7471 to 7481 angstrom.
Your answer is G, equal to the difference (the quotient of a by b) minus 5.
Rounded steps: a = 138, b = 80.8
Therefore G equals -3.29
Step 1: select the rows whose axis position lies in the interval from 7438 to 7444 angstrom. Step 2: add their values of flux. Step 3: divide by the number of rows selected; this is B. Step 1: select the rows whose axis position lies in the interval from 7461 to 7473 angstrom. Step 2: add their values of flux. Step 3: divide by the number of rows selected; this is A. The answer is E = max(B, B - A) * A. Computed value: 187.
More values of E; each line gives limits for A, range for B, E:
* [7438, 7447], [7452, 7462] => 190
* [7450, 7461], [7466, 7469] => 183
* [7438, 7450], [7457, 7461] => 192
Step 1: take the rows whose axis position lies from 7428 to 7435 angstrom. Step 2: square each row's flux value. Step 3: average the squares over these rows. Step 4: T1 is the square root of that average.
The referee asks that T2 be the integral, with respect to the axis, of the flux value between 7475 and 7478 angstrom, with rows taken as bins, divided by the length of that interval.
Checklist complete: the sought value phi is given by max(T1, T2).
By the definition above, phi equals 13.7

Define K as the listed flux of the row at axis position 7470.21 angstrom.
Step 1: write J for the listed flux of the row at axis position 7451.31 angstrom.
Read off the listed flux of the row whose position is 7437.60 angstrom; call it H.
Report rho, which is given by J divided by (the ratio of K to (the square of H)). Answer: 179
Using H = 13.25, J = 13.81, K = 13.57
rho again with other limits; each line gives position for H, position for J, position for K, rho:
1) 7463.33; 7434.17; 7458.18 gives 194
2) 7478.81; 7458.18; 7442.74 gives 186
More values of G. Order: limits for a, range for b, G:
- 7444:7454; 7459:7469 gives -3.30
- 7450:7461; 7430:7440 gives -3.14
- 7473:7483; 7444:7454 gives -3.39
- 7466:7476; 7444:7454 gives -3.39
